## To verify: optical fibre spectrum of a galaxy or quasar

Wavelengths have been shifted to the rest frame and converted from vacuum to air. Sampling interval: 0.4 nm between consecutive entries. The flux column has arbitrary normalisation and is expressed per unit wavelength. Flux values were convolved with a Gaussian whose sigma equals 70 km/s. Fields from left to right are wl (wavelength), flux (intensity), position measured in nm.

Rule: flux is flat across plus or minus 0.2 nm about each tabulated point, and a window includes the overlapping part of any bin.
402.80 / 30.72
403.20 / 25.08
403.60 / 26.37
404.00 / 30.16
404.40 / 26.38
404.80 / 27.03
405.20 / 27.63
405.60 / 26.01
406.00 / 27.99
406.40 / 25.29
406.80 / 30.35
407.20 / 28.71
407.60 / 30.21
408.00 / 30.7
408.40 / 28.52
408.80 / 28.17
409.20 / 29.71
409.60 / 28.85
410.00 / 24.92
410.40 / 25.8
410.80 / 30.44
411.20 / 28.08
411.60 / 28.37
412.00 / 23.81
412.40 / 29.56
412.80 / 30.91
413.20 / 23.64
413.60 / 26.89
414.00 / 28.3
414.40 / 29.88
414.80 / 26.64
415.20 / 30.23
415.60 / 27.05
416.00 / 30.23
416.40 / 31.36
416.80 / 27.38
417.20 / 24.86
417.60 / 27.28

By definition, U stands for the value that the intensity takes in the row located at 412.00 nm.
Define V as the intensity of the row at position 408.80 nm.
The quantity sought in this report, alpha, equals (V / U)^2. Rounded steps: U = 23.81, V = 28.17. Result 1.40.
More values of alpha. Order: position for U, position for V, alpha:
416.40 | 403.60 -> 0.71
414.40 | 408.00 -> 1.06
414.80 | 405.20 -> 1.08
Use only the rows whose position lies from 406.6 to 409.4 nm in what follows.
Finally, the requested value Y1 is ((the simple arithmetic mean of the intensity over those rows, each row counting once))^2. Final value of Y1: 869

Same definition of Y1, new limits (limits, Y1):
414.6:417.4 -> 798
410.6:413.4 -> 775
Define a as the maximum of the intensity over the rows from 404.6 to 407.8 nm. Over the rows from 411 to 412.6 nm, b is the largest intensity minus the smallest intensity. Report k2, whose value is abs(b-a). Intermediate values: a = 30.35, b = 5.75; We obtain 24.6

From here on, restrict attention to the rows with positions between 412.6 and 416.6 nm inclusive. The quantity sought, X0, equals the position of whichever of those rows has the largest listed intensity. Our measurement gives 416.40 nm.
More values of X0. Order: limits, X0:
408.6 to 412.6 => 410.80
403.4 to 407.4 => 406.80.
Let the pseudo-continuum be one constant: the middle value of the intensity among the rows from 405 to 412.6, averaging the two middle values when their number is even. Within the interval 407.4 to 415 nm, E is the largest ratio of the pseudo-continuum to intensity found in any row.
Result 1.20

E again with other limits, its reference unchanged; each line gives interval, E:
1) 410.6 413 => 1.19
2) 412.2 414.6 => 1.20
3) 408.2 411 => 1.14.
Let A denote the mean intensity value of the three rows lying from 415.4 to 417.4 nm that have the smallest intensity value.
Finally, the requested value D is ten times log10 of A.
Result 14.2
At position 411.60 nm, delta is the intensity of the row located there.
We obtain 28.37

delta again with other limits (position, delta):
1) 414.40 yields 29.88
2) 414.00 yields 28.3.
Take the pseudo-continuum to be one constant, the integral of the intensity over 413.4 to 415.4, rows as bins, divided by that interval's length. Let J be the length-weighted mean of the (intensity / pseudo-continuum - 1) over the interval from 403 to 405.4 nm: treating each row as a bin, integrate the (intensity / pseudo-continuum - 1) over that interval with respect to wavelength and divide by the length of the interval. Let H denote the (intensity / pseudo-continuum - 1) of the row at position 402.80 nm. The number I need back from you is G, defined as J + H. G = 0.037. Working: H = 0.08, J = -0.045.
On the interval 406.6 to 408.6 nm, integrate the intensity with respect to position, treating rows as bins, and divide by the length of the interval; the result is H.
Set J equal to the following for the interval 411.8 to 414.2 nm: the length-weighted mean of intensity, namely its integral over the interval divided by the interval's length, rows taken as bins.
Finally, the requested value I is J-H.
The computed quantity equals -2.5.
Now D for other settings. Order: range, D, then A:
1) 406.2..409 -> 14.4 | 27.3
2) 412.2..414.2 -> 14.2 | 26.3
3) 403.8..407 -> 14.1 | 25.9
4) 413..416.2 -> 14.1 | 25.7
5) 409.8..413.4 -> 13.8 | 24.1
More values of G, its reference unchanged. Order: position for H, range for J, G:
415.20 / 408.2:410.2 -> 0.052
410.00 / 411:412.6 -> -0.155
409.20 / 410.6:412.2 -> 0.021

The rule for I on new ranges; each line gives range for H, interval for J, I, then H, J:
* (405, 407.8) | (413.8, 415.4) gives 0.7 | 28.0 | 28.8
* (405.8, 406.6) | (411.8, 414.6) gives 0.9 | 26.6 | 27.6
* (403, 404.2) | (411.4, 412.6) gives 0.0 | 27.2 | 27.2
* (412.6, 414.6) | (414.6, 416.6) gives 1.2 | 27.9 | 29.1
